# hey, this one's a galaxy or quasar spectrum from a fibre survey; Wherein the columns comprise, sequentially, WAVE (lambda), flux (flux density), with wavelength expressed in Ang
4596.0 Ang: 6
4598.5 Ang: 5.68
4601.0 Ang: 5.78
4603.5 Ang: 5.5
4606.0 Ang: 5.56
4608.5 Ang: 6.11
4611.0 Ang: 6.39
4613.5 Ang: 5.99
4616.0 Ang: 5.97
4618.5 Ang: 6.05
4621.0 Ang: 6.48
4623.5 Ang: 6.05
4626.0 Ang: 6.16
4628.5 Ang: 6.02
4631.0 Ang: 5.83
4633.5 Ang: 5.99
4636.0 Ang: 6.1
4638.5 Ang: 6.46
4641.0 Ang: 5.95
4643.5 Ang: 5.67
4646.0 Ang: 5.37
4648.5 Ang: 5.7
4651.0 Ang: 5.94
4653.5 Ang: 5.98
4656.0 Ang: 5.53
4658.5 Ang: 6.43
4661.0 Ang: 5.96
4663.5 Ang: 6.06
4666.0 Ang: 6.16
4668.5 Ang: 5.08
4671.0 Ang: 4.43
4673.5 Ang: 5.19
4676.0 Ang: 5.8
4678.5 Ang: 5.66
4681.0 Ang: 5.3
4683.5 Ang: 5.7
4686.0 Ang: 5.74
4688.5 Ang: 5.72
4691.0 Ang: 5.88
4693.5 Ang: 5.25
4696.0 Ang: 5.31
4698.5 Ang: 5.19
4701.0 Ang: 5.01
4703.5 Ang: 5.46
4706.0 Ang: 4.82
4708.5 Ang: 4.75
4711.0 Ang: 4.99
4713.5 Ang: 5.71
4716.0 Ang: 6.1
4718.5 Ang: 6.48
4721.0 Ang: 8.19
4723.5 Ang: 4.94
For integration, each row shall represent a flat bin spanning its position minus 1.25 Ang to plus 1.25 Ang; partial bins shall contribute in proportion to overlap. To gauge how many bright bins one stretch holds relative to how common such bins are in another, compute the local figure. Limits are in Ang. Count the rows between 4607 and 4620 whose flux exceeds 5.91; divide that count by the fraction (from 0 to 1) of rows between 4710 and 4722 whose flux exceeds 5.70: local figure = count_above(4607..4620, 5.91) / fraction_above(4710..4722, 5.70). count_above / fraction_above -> 6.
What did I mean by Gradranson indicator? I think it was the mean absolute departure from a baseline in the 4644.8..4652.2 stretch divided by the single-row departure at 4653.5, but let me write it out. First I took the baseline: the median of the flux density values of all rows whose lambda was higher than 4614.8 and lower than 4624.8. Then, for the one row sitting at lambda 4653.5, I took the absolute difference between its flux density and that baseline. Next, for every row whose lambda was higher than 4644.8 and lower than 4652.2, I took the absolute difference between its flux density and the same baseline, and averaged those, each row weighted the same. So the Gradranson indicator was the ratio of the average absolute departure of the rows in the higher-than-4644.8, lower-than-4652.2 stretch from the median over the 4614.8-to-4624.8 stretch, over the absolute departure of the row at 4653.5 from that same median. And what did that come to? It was 5.4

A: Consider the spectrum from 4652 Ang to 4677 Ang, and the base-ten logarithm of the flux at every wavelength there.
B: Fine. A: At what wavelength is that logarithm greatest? 4658.5 Ang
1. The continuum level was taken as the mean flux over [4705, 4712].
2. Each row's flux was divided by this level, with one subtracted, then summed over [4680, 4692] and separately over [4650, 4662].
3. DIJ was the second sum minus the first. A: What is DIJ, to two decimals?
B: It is 0.31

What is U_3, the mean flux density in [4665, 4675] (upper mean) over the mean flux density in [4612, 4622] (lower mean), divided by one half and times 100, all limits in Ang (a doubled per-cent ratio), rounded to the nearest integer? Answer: 170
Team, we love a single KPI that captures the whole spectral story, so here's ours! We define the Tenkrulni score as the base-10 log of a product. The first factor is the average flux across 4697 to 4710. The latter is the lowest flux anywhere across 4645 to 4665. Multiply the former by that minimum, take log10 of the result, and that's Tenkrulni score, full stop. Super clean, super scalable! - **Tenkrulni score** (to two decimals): 1.43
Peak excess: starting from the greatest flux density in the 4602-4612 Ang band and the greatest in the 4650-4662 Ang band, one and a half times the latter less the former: 3.3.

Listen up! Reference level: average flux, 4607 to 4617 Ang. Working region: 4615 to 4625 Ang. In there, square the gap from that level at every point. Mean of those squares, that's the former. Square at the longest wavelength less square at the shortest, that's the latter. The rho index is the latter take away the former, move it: -0.06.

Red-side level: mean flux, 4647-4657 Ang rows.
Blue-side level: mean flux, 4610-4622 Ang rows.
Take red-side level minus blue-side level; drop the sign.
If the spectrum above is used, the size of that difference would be 0.4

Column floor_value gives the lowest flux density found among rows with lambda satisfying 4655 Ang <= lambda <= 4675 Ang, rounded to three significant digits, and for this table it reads 4.43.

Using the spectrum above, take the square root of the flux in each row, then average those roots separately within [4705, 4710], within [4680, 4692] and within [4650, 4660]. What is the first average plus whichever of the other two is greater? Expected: 4.63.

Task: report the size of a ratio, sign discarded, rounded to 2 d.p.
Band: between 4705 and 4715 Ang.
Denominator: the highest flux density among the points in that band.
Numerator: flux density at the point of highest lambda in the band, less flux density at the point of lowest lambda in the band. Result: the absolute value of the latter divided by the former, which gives 0.16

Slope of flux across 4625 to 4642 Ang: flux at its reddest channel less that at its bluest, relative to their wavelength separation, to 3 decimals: -0.014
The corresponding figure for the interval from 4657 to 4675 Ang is -0.083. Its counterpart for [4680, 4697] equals 0.001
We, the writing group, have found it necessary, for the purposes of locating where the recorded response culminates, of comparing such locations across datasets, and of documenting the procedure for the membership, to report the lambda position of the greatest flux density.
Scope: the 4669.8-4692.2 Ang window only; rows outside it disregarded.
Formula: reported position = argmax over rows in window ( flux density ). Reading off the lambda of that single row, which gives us 4691.0 Ang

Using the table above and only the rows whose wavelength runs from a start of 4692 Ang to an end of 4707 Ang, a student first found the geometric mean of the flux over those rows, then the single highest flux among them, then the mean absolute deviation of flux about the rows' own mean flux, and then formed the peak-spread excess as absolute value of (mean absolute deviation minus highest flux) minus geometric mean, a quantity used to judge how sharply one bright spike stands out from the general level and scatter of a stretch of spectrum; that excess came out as 0.119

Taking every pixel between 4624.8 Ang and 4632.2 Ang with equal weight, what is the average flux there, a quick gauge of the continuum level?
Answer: 6.00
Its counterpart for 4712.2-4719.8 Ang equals 6.10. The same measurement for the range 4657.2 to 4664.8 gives 6.15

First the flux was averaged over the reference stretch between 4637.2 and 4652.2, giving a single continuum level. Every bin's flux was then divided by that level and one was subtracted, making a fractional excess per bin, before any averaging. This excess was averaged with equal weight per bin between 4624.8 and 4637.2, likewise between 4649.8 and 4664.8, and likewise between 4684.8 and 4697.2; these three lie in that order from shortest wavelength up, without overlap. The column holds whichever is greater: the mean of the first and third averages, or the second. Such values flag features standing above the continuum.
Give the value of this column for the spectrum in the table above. 0.023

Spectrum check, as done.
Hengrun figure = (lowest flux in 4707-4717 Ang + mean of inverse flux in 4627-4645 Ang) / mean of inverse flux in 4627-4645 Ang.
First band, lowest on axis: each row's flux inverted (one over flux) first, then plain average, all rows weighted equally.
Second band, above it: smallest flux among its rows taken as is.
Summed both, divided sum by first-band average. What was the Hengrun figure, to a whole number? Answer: 29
